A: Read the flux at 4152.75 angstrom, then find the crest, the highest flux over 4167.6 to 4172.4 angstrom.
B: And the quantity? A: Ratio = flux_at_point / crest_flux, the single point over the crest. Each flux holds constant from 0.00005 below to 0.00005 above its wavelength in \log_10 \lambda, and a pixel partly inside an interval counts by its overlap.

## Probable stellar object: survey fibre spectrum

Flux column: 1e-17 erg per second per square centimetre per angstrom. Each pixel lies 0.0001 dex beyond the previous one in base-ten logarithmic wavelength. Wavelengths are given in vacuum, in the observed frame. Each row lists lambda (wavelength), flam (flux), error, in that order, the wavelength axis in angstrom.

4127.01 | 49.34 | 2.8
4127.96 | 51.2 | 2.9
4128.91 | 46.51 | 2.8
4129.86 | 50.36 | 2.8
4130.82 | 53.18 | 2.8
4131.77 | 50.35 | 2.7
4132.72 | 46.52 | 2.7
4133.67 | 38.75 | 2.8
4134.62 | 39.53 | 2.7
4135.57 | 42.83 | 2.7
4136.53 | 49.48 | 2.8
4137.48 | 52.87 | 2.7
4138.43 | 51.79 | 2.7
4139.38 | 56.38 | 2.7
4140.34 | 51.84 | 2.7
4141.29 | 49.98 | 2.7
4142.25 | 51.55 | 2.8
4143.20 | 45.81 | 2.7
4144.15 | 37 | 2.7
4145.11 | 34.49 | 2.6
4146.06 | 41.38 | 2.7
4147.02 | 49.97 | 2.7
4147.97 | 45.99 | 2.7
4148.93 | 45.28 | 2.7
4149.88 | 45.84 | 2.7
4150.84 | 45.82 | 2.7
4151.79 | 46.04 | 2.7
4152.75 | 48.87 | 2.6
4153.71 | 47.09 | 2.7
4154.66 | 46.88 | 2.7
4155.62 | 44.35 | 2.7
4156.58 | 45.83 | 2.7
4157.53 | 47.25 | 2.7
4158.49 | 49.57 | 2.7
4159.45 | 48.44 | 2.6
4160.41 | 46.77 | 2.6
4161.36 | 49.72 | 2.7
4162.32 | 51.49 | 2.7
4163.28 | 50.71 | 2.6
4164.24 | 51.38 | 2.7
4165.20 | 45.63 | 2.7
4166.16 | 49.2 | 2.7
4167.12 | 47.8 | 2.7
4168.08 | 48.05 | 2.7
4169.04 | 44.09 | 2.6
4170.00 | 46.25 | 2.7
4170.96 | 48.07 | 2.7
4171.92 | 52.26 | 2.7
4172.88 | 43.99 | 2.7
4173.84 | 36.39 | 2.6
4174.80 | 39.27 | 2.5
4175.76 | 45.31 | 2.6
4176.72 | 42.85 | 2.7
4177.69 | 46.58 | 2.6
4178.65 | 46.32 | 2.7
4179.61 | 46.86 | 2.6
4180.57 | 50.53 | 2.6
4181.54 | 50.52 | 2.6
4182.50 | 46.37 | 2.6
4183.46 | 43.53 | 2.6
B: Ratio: 0.94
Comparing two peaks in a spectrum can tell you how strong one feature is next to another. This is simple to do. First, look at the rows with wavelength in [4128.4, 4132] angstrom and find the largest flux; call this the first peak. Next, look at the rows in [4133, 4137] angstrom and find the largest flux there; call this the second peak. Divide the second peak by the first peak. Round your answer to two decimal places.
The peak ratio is 0.93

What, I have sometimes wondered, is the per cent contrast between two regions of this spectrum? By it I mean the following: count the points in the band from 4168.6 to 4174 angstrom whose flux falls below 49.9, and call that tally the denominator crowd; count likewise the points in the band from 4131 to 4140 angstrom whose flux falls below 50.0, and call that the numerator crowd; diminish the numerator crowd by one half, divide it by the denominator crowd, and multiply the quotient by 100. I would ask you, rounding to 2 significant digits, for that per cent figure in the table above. 90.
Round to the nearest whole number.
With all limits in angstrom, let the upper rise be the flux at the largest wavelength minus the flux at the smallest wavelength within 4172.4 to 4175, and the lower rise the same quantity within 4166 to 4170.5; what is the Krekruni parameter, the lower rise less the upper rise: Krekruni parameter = 2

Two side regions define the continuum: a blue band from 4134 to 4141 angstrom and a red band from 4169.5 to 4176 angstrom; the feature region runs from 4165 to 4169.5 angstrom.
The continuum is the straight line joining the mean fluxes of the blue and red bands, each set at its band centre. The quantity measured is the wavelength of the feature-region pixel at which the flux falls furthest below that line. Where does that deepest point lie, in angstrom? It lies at 4169.04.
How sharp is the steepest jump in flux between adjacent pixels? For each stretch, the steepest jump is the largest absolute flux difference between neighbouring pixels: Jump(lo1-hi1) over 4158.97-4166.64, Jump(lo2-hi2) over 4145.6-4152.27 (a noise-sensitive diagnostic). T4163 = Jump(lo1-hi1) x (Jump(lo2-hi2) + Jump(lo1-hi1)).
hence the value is 82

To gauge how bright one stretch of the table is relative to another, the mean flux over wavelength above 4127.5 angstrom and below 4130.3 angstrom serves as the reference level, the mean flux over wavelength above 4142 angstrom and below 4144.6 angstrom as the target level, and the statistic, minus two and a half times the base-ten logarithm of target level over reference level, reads 0.11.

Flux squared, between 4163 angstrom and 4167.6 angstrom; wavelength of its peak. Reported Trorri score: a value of 4164.24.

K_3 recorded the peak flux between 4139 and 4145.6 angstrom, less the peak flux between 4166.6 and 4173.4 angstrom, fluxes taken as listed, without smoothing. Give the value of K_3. 4.1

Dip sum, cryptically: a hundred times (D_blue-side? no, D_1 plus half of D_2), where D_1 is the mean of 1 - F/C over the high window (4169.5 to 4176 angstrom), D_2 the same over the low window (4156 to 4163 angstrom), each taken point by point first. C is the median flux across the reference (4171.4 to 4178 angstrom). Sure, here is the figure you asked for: -6.2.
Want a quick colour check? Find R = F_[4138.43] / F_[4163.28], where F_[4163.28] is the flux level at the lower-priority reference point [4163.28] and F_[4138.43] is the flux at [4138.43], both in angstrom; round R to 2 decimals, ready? 1.02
